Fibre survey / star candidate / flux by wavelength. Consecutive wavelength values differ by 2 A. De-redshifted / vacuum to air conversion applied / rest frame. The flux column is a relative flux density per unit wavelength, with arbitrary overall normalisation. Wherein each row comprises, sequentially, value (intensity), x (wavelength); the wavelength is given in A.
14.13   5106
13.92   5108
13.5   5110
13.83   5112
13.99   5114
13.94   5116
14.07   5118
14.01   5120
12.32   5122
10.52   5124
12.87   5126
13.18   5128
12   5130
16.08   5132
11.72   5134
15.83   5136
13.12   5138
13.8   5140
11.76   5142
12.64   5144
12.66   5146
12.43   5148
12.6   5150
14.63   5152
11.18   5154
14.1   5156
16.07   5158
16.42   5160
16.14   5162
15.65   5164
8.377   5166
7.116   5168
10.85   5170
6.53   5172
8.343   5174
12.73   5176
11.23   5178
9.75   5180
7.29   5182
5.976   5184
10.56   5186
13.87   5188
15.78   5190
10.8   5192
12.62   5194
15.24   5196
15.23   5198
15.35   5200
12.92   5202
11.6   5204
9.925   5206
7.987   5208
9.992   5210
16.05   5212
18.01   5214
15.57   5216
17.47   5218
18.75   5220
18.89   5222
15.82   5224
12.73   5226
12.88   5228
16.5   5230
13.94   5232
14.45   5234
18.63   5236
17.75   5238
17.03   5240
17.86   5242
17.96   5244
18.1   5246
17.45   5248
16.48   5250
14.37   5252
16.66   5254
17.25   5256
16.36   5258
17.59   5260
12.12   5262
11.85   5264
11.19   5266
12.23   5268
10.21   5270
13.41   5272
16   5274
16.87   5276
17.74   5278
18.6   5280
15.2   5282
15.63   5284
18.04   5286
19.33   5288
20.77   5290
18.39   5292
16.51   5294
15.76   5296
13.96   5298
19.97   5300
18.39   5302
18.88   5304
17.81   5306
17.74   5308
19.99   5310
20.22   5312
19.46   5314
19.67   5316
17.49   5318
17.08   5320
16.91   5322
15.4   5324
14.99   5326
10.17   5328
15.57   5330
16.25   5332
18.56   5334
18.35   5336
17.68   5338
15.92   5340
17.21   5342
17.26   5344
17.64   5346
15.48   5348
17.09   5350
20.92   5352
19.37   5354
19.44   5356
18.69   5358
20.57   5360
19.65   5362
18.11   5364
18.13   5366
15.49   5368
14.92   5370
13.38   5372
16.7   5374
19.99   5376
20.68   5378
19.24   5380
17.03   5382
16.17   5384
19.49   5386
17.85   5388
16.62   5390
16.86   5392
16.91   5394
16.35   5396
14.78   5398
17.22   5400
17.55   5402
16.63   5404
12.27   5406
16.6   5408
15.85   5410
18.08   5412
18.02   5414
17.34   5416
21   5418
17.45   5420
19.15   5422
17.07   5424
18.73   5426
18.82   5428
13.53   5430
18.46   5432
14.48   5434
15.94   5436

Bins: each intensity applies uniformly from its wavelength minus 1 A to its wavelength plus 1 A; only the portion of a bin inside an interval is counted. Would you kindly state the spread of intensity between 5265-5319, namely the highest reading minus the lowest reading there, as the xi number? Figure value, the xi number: 10.6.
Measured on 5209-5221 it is 8.8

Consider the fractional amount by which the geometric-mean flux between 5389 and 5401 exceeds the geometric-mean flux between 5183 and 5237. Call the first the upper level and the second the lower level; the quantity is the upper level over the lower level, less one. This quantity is 0.21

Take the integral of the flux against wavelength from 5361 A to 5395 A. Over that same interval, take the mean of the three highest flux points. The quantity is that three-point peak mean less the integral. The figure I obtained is -574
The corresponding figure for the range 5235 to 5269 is -524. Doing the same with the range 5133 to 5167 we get -442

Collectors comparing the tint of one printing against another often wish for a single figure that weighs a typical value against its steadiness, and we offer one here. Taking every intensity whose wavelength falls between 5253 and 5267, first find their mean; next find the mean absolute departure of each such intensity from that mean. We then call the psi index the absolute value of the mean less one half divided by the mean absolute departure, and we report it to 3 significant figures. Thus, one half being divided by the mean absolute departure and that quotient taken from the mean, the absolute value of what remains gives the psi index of 14.5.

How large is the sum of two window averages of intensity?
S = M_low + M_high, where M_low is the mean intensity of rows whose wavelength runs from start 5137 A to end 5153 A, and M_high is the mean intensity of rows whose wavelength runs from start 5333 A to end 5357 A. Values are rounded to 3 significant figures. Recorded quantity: 30.9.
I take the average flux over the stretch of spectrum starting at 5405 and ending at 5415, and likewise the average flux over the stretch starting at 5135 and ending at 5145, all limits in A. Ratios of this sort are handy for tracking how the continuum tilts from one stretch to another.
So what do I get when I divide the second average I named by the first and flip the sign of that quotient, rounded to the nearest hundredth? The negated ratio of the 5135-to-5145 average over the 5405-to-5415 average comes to -0.83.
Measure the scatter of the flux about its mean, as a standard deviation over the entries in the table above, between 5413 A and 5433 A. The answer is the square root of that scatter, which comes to 1.4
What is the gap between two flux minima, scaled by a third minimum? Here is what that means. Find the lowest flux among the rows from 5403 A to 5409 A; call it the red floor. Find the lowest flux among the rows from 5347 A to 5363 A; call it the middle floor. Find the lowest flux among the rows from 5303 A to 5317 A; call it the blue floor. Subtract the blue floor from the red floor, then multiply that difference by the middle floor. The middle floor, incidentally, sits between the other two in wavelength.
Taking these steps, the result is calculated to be -85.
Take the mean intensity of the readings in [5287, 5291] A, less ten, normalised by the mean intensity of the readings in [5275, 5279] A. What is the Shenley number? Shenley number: 0.6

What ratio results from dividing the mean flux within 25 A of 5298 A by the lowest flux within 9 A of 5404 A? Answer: 1.46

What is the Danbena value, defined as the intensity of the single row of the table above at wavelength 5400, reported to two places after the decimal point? 17.22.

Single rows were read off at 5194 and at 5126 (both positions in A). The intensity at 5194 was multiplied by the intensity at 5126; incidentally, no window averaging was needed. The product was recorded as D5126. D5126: 162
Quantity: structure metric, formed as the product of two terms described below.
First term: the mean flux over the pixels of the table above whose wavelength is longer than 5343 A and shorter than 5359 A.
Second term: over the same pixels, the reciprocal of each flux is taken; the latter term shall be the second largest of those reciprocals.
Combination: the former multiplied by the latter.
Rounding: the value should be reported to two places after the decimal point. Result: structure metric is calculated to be 1.07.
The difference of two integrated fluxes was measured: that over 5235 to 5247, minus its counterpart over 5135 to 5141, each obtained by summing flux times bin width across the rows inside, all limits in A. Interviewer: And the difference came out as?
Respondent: 129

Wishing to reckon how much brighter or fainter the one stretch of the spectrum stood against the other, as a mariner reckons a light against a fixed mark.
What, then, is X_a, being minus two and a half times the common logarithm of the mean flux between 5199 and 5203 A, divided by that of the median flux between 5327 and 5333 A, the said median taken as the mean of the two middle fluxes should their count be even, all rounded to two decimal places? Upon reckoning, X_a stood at 0.10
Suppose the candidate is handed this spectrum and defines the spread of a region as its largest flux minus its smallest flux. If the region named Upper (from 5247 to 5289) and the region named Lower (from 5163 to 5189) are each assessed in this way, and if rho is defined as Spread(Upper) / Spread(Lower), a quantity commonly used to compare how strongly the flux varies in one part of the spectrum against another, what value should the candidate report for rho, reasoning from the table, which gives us 0.94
